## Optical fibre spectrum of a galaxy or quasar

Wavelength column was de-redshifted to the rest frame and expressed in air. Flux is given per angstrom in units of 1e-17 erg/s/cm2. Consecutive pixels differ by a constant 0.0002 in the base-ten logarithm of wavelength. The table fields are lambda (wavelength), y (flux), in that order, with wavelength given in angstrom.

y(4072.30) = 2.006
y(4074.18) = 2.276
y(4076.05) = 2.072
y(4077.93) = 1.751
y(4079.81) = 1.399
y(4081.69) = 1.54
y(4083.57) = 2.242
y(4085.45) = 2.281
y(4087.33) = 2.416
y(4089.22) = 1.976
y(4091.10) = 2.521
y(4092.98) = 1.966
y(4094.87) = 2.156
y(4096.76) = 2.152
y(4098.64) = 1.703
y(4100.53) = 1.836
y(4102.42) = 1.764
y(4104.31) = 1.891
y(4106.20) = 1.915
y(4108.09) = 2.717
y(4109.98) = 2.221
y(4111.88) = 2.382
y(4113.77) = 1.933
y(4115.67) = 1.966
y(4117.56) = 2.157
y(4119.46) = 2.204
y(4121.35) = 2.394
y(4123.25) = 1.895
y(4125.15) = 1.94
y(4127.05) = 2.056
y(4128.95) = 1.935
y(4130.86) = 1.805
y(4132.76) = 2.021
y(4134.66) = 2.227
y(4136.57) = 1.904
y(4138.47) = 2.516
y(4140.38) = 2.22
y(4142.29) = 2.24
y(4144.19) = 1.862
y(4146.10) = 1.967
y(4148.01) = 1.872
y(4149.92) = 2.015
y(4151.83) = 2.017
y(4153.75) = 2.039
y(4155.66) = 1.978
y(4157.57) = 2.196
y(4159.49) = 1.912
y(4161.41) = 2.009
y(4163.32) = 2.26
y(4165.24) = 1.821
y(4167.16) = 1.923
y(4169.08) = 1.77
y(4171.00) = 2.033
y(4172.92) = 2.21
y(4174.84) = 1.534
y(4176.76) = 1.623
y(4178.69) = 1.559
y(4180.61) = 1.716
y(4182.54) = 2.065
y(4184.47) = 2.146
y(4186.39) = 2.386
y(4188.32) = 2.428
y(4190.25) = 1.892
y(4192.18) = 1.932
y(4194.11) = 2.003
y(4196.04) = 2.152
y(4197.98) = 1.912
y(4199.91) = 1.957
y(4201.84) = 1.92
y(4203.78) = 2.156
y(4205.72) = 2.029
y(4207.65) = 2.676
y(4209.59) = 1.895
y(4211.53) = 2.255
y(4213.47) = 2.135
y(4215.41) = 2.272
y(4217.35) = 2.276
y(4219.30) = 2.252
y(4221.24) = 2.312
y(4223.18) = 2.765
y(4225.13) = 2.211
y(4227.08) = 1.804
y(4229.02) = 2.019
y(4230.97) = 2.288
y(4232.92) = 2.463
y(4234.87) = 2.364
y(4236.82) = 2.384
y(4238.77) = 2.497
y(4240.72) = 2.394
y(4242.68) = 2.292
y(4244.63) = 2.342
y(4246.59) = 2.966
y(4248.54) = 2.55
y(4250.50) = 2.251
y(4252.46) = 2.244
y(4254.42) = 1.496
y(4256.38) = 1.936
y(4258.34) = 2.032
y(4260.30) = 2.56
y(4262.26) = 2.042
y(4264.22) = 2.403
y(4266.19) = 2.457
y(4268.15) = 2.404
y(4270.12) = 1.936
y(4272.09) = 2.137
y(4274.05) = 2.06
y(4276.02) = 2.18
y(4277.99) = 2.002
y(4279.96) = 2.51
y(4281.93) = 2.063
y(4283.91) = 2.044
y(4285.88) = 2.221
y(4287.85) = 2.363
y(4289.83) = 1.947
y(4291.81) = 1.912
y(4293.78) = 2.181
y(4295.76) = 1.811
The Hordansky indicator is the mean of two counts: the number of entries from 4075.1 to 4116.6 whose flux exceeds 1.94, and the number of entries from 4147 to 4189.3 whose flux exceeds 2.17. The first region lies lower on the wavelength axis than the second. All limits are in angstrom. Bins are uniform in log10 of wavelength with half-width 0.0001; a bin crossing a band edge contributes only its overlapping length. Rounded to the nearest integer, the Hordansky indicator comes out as 9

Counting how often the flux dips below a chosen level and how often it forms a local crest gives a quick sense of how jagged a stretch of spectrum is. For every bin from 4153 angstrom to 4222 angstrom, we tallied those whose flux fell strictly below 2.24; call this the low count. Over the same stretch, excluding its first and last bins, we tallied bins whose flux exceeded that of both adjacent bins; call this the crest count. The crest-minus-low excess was -15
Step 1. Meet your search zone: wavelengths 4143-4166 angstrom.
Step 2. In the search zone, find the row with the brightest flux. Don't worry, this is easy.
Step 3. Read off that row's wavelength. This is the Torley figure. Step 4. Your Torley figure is 4163.32 angstrom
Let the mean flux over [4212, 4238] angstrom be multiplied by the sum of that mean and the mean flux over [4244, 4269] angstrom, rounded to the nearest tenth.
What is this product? 10.4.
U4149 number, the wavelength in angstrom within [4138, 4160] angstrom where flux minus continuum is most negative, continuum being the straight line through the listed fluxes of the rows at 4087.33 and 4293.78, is 4144.19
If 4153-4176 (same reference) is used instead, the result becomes 4174.84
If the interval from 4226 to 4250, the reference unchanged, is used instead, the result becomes 4227.08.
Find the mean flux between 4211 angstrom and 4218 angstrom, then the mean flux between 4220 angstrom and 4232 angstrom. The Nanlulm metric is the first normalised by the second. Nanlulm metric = 1.00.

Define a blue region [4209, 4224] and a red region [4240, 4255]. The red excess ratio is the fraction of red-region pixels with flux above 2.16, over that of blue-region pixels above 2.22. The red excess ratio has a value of 1.2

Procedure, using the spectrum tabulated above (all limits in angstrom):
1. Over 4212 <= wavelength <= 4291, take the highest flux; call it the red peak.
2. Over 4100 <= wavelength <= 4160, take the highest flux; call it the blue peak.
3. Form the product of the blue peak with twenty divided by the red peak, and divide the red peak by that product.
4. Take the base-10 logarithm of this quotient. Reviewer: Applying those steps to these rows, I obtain -0.79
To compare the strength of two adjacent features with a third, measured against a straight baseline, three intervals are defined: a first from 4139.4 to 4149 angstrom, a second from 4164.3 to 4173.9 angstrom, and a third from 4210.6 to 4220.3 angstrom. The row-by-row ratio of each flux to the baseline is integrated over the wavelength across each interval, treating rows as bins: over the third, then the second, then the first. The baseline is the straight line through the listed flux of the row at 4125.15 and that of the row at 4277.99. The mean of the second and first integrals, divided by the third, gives 0.89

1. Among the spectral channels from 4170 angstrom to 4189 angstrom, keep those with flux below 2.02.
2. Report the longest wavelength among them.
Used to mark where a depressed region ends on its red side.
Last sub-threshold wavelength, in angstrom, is 4180.61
